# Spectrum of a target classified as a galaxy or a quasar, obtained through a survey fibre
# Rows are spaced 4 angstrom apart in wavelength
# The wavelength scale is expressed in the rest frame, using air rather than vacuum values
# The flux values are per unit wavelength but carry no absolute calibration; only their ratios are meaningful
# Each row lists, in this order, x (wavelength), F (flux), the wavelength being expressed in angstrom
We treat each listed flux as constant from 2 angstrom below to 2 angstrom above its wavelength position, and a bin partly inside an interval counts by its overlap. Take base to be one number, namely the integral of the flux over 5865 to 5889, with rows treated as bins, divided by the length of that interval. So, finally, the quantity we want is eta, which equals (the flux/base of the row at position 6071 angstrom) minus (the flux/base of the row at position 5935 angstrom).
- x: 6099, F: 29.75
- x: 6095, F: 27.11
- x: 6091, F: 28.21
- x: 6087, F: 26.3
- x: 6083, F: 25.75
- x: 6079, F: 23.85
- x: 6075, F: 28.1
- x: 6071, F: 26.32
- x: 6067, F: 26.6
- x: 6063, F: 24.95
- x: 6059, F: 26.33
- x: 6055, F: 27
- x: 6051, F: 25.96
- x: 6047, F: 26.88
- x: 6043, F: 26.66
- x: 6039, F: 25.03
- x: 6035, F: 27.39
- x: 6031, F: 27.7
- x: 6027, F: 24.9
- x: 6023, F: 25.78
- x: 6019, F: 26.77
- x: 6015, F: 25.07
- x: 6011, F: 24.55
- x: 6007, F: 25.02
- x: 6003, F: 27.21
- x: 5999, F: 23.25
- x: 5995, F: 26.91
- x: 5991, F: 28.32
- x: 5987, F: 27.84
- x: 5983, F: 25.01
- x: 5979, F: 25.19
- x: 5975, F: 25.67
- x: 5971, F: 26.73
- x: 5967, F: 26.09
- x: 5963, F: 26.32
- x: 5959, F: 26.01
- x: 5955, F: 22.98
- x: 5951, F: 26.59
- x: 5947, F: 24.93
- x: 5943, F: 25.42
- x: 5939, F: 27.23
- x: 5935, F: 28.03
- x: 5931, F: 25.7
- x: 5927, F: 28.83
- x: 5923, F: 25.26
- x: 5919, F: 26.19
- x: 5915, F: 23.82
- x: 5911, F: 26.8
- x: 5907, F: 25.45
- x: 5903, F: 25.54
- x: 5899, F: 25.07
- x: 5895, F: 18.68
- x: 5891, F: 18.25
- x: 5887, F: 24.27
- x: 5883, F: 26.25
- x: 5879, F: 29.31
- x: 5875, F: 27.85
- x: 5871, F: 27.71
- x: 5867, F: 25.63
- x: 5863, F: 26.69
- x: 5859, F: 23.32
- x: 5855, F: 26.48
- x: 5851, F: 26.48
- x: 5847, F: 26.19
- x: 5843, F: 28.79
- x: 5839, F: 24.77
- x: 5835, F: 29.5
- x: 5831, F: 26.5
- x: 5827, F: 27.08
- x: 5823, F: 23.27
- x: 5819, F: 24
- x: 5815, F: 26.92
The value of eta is -0.064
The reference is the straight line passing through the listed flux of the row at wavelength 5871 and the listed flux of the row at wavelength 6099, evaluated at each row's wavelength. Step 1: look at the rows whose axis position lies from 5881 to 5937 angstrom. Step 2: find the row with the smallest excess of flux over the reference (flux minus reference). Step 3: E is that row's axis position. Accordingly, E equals 5891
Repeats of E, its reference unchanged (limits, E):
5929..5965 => 5955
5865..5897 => 5891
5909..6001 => 5999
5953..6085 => 6079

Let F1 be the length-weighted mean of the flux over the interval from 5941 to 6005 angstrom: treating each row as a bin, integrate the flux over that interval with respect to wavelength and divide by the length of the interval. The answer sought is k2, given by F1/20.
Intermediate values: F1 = 25.9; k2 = 1.295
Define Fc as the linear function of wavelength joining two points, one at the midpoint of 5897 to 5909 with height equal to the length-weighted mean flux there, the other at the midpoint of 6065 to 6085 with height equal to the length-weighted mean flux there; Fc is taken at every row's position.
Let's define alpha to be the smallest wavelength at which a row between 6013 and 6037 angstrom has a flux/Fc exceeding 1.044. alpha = 6031 angstrom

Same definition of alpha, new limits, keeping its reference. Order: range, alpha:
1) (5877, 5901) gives 5879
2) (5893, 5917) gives 5911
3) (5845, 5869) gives 5851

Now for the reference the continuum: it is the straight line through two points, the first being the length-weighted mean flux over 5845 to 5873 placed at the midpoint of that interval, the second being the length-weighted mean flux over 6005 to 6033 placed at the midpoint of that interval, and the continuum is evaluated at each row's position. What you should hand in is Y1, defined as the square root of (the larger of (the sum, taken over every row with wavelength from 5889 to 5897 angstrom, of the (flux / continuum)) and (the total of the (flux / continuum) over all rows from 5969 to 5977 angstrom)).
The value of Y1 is 1.43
